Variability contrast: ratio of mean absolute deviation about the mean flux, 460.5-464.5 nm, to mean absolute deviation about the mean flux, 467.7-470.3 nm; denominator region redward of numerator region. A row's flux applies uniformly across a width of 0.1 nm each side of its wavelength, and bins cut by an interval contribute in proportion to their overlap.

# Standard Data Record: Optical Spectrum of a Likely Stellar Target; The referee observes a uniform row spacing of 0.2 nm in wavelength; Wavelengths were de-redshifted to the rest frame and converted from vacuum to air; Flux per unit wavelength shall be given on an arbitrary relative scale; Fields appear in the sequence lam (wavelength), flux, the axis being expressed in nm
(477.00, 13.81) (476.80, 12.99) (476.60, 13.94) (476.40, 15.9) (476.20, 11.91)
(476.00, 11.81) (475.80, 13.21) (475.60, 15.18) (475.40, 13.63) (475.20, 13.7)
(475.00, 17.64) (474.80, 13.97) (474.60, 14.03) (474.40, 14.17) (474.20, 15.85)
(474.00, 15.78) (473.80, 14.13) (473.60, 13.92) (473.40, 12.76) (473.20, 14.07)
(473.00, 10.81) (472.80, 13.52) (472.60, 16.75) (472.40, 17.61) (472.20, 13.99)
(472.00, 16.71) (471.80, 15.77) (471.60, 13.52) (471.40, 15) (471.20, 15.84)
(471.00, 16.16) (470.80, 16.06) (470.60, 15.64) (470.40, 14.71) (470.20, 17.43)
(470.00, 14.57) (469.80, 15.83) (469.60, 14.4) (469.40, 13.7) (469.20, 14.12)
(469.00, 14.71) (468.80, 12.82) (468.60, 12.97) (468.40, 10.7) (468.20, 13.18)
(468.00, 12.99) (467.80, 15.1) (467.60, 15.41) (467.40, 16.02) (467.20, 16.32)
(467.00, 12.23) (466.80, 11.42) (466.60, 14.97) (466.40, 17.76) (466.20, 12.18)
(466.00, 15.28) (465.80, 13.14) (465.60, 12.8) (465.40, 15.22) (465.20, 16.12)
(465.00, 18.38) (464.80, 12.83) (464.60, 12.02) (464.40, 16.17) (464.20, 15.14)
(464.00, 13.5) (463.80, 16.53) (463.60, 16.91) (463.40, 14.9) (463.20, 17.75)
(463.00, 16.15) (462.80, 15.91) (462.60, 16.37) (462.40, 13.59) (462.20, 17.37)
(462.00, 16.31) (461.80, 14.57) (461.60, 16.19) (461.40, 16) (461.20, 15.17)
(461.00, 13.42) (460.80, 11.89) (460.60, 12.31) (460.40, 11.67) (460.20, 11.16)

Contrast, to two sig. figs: 1.1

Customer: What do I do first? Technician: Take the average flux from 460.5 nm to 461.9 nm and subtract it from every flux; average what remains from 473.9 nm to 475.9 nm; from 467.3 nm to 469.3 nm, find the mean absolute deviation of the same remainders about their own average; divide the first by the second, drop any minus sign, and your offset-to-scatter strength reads 0.4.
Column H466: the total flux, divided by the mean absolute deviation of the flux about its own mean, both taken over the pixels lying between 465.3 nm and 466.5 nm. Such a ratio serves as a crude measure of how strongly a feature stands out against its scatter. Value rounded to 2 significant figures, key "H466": 51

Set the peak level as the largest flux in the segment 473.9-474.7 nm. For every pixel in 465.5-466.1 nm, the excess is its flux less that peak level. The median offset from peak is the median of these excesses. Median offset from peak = -2.7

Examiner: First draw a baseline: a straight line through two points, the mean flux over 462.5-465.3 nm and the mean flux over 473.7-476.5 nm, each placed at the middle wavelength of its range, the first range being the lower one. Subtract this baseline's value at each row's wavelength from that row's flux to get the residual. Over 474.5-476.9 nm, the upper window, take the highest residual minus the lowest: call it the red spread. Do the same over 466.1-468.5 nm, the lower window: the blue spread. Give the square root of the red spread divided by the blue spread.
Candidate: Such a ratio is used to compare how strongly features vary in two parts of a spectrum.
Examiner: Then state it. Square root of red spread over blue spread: 0.91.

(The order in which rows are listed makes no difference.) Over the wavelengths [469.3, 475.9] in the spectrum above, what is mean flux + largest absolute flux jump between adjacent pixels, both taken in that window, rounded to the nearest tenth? 18.8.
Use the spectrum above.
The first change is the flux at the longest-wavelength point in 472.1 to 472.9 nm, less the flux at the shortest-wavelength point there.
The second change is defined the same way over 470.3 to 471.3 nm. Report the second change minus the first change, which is 2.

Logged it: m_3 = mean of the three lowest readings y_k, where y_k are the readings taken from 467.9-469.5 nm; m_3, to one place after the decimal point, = 12.2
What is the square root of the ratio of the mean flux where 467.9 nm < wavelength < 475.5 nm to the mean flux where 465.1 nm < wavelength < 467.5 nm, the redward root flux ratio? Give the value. 1.004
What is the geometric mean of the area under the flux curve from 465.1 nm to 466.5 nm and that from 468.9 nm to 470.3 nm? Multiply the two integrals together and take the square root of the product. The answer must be 20.7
